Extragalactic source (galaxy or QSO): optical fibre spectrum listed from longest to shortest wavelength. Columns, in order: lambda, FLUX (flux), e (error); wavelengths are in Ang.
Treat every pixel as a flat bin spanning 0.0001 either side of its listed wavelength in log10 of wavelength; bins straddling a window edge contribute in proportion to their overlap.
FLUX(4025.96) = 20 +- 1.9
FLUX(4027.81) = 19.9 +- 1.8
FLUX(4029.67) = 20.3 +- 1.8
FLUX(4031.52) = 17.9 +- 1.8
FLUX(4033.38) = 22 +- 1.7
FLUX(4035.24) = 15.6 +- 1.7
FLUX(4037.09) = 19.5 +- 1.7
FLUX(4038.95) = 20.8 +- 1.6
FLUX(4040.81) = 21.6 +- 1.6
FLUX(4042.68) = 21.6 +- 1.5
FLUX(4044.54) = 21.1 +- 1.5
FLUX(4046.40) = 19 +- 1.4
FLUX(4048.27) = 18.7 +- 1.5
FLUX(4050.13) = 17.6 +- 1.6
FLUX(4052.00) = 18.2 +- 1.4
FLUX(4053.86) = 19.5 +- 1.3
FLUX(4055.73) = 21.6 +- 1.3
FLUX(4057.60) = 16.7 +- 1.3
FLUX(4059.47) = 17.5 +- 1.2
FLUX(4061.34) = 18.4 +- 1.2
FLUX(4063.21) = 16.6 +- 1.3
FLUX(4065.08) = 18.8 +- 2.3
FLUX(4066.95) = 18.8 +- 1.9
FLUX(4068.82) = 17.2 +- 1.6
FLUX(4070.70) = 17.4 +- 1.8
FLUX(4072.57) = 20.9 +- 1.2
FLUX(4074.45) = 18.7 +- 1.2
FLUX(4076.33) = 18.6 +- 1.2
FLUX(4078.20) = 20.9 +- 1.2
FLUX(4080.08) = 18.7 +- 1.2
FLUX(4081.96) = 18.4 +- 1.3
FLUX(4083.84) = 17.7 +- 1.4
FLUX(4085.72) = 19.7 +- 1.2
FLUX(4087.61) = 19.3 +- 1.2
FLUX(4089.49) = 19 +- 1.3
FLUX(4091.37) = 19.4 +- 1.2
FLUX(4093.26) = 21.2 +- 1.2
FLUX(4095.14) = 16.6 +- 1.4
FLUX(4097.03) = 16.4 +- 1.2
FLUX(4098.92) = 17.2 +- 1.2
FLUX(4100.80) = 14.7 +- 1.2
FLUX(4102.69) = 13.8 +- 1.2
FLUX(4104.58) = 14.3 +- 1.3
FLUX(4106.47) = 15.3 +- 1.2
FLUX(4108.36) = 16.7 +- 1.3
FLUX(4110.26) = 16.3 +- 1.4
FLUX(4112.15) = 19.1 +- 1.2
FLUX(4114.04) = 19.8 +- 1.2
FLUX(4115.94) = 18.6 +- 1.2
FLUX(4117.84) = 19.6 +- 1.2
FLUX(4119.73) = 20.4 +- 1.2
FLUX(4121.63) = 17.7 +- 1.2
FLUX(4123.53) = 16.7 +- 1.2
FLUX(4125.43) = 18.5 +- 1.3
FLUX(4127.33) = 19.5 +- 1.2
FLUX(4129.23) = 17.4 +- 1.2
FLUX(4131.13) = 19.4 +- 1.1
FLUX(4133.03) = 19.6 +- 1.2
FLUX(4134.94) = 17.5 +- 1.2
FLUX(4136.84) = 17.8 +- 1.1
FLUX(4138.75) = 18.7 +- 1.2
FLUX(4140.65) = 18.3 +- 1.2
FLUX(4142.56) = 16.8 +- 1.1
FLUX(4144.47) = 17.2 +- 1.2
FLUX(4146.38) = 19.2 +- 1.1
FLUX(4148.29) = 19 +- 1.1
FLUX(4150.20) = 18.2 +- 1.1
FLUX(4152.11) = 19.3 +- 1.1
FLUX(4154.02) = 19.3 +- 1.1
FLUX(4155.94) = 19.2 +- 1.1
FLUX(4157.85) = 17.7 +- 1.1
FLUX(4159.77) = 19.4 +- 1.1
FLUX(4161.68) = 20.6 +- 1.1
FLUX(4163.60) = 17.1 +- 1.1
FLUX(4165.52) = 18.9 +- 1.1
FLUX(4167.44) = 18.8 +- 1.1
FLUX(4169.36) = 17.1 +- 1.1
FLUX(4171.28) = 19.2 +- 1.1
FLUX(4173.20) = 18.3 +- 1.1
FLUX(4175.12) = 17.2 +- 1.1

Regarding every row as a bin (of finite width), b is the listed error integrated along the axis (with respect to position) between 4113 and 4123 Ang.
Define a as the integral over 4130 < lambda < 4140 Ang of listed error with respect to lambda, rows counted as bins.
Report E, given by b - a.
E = 0.4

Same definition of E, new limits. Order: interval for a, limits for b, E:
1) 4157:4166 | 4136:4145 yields 0.5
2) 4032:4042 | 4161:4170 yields -6.7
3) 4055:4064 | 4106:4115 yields 0.0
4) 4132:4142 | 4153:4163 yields -0.8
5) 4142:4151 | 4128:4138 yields 1.5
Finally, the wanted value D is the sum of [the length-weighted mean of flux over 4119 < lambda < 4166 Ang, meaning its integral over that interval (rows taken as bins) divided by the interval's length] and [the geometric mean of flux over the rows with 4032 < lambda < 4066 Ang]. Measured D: 37.6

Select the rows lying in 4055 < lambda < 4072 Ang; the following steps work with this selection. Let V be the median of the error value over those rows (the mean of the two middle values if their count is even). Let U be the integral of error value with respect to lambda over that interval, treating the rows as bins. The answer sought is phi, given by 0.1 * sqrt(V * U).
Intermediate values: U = 26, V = 1.30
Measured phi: 0.58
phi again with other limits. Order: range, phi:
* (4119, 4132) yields 0.43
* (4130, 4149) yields 0.50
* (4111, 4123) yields 0.42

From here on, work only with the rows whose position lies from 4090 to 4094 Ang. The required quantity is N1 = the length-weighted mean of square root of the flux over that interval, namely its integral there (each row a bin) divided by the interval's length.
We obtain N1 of 4.48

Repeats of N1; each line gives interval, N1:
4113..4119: 4.40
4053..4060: 4.34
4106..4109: 4.01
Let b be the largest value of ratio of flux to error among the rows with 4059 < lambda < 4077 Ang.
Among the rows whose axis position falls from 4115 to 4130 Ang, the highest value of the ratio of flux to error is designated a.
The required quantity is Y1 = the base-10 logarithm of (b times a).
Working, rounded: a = 17.0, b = 17.4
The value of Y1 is 2.47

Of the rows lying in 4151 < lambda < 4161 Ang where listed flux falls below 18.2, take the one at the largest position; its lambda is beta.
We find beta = 4157.85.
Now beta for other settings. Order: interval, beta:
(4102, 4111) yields 4110.26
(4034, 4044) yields 4035.24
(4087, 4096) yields 4095.14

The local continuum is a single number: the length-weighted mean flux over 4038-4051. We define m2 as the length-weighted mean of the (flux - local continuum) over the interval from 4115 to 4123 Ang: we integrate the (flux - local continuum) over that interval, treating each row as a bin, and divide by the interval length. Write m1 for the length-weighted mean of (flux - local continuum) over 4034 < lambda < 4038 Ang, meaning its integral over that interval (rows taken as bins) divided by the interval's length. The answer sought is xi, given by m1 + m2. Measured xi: -3.3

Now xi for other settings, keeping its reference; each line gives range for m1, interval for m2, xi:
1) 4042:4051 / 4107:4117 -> -2.6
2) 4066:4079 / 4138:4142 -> -2.9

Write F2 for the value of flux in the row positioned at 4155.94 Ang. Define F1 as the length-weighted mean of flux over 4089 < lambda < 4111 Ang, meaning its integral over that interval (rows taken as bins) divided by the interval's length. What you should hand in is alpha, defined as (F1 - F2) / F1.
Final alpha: -0.15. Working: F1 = 16.7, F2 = 19.2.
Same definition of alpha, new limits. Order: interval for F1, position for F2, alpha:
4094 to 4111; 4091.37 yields -0.23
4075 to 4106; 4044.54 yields -0.18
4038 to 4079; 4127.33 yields -0.02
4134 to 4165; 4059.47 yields 0.05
